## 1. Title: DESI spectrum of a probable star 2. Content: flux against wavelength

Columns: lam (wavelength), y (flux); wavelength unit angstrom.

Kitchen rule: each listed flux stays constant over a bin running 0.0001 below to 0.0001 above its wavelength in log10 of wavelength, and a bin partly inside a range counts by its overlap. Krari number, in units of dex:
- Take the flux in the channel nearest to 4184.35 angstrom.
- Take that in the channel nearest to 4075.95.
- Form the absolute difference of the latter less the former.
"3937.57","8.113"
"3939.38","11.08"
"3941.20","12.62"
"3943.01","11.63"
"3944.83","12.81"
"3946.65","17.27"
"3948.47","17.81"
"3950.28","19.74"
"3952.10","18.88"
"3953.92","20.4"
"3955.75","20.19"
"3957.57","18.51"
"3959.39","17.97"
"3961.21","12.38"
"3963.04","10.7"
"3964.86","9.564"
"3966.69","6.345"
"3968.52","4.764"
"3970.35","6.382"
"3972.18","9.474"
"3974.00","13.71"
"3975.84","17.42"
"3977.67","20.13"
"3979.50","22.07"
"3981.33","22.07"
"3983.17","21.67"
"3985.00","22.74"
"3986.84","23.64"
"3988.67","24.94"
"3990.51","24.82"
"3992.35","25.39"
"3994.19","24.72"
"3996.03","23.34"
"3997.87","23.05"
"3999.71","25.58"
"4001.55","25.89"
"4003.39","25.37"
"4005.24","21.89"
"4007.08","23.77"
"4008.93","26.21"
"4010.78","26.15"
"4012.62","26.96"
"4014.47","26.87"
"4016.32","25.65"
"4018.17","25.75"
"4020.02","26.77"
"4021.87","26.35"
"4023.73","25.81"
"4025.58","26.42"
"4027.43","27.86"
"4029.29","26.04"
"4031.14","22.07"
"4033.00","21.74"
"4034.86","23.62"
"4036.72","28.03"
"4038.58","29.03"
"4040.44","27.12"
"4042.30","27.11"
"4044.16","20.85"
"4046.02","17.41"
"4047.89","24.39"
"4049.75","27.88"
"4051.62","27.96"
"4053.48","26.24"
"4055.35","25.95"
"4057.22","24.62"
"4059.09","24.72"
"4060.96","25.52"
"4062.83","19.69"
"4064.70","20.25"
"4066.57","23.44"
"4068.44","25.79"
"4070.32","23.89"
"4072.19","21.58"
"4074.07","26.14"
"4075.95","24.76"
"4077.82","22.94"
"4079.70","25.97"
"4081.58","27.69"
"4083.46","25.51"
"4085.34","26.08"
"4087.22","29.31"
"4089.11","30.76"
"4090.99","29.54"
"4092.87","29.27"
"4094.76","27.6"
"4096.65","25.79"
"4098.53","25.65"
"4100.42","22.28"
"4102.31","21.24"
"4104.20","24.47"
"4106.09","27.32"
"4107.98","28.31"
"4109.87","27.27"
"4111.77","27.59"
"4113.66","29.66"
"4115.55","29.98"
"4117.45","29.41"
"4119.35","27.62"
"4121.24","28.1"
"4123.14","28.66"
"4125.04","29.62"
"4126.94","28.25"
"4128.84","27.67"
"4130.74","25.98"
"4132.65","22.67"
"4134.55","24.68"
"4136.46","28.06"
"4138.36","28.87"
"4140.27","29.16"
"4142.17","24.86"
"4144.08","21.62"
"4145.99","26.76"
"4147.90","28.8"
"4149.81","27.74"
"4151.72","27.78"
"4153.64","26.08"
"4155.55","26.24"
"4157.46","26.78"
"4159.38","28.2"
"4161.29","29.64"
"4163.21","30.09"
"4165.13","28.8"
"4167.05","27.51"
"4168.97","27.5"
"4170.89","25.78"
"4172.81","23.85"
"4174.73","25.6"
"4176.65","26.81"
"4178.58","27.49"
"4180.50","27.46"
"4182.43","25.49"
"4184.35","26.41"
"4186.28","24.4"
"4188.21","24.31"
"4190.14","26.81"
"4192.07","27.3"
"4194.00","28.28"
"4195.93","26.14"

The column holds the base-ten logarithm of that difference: 0.22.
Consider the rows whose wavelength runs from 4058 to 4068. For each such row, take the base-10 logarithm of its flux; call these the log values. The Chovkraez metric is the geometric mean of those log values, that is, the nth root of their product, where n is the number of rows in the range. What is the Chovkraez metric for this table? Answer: 1.353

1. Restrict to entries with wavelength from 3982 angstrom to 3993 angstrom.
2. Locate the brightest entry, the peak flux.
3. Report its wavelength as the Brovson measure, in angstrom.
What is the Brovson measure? 3992.35 angstrom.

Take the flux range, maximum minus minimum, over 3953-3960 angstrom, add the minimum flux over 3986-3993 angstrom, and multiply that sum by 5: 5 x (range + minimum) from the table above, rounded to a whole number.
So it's 130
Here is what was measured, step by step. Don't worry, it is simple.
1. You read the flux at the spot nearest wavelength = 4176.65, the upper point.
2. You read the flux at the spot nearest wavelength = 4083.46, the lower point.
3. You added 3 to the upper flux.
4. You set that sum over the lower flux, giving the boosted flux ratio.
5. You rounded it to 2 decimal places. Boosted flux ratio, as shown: 1.17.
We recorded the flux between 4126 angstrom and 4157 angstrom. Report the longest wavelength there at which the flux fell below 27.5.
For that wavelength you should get 4155.55 angstrom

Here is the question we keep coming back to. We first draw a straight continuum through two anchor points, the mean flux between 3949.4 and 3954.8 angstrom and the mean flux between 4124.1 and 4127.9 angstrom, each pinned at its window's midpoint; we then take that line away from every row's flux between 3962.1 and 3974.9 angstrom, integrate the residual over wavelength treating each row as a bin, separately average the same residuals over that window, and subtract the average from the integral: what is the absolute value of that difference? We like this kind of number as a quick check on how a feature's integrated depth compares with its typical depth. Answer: 140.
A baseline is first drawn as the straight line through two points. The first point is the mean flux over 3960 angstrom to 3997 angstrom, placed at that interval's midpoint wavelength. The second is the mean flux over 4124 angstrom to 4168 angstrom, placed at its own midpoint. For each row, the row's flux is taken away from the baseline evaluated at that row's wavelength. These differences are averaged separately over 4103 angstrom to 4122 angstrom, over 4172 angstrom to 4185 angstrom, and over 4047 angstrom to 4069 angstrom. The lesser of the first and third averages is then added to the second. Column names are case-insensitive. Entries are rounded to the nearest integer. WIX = 0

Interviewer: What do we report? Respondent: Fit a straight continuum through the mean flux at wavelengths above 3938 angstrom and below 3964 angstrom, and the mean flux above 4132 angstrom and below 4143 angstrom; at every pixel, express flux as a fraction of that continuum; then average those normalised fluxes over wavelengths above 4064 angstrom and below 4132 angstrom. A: 1.10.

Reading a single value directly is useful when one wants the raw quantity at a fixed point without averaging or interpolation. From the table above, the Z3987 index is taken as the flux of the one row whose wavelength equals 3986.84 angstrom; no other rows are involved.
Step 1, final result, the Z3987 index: 23.64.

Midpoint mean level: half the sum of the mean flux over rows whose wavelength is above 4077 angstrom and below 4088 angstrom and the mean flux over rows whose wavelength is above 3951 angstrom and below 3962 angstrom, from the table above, 22.2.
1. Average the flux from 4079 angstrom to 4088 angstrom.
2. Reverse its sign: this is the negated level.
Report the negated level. -26.9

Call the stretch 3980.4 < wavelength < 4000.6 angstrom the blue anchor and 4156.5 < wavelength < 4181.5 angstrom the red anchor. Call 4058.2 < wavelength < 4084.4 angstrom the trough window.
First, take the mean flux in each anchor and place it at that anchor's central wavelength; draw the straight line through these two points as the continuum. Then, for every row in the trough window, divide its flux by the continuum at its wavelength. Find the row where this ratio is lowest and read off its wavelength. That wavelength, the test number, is 4062.83 angstrom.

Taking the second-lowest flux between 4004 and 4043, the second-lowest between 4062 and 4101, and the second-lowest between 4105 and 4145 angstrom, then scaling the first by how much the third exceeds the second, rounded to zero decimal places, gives 53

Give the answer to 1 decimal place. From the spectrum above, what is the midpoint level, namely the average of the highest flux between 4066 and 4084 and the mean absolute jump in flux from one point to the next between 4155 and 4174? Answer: 14.4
